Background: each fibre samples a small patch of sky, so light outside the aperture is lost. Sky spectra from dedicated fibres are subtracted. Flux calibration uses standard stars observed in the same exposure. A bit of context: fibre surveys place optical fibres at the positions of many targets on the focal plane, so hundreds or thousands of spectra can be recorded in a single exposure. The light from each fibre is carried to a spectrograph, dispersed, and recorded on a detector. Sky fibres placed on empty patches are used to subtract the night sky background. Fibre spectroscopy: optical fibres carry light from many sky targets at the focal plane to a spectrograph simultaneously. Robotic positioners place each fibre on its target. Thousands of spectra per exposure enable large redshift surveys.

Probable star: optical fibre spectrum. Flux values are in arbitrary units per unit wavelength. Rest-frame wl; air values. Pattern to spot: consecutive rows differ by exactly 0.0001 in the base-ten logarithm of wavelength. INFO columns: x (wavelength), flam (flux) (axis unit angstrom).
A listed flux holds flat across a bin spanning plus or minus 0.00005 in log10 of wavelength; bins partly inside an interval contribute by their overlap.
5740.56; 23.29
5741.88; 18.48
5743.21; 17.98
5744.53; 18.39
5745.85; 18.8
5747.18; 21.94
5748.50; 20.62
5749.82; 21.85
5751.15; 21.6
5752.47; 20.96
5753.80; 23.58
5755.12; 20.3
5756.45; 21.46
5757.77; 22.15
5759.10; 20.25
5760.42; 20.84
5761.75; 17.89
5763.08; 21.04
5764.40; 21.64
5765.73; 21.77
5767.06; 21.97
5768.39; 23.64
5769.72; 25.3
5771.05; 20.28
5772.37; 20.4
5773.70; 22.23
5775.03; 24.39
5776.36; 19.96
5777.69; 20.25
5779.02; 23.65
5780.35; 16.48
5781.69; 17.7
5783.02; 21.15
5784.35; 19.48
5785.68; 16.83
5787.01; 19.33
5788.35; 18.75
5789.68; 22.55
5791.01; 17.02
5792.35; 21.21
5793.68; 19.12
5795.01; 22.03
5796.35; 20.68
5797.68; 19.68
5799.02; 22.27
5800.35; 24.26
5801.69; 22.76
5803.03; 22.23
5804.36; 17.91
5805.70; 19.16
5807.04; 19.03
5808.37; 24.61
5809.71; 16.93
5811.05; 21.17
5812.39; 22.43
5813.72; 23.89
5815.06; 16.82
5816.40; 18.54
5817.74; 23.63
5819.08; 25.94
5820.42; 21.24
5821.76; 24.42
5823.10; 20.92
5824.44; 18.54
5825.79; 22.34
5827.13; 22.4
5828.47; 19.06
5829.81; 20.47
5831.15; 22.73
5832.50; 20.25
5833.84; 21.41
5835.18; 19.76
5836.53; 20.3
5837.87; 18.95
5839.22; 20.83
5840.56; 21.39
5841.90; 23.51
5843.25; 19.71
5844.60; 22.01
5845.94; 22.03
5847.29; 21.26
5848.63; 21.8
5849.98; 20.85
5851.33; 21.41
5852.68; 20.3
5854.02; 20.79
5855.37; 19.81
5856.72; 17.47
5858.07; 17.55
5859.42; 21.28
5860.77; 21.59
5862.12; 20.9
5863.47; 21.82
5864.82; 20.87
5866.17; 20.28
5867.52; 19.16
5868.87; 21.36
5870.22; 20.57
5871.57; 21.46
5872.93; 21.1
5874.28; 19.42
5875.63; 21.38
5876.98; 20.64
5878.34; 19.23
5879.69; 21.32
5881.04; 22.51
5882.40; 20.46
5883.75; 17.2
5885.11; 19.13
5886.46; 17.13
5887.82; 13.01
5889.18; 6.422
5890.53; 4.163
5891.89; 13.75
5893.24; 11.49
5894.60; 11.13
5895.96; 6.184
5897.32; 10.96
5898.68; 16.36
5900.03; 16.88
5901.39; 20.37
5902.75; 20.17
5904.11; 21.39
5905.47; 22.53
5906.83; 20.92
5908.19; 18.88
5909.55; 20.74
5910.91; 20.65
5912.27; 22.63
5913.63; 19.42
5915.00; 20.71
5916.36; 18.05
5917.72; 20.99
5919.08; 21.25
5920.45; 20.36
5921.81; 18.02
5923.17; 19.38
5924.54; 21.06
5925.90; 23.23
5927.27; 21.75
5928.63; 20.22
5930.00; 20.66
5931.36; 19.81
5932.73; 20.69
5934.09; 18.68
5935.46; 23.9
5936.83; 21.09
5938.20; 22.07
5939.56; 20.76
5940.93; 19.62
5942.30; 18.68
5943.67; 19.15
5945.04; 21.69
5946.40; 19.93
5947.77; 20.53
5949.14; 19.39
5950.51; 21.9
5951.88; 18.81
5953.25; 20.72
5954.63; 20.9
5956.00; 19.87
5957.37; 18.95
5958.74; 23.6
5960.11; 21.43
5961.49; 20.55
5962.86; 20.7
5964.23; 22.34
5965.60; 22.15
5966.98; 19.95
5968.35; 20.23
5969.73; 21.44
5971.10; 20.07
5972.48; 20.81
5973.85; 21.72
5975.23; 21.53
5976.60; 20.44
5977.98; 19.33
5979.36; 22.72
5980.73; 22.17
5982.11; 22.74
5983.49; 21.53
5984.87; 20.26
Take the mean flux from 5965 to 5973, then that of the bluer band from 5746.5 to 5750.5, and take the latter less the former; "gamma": 0.7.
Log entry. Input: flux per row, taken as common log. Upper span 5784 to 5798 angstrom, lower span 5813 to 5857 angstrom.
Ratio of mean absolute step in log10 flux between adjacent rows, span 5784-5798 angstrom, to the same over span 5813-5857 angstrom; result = 1.4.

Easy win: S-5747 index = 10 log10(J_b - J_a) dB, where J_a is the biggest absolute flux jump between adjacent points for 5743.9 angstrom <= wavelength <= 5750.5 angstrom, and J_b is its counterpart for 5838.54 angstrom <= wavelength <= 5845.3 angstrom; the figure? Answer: -2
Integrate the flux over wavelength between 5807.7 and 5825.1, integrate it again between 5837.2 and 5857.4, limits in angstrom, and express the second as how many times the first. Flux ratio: 1.1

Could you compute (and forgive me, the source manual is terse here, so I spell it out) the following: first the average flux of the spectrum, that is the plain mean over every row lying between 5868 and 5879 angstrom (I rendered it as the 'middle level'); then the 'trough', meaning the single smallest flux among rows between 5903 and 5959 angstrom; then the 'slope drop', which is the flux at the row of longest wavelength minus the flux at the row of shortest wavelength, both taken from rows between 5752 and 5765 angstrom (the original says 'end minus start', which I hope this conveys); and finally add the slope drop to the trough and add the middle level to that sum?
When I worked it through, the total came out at 39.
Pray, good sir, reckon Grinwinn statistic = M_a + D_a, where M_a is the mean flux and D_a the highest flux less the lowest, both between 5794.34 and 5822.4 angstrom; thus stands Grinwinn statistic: 30.5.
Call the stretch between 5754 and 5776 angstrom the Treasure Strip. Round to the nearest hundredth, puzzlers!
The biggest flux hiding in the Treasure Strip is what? 25.30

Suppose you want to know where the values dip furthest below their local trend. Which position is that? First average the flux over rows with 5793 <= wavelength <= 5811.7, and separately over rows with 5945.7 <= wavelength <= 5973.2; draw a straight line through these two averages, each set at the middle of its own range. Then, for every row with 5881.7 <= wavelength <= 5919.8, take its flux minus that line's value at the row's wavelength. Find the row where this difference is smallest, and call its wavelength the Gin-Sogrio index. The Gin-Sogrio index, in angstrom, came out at 5890.53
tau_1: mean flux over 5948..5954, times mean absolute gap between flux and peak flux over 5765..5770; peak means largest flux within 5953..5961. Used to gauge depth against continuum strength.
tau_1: 26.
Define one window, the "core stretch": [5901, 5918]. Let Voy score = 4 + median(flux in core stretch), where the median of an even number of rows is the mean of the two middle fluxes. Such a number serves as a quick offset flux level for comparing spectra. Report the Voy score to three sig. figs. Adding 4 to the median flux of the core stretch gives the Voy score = 24.7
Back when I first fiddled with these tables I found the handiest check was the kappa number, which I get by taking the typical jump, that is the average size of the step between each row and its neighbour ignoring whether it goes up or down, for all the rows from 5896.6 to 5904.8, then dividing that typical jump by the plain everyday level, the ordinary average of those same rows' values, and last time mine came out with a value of 0.12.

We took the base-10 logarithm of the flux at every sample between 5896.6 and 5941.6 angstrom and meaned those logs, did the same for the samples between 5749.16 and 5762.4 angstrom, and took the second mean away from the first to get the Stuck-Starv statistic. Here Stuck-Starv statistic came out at -0.02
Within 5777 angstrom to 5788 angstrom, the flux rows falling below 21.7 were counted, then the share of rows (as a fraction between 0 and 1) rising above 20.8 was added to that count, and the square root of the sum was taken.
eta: 2.69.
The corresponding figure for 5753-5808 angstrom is 5.15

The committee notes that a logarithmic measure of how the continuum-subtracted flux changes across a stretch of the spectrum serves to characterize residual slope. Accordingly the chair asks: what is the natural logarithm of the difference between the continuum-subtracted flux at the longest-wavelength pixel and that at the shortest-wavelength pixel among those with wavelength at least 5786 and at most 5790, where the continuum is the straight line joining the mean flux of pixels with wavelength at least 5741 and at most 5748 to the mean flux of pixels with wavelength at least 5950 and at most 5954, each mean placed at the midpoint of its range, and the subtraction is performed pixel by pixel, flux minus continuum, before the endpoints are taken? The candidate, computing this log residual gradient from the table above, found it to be 1.2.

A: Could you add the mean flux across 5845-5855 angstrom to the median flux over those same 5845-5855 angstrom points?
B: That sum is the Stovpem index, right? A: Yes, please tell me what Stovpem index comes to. 42.5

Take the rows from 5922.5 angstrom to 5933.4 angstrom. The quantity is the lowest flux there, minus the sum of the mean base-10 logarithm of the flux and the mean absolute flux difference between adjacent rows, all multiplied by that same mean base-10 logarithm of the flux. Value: 22.1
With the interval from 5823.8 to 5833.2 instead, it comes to 19.8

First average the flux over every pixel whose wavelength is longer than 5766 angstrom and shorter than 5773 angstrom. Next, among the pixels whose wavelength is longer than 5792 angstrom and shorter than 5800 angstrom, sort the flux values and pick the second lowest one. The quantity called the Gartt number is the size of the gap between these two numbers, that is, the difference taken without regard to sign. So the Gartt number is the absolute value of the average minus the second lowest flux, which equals 2.6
